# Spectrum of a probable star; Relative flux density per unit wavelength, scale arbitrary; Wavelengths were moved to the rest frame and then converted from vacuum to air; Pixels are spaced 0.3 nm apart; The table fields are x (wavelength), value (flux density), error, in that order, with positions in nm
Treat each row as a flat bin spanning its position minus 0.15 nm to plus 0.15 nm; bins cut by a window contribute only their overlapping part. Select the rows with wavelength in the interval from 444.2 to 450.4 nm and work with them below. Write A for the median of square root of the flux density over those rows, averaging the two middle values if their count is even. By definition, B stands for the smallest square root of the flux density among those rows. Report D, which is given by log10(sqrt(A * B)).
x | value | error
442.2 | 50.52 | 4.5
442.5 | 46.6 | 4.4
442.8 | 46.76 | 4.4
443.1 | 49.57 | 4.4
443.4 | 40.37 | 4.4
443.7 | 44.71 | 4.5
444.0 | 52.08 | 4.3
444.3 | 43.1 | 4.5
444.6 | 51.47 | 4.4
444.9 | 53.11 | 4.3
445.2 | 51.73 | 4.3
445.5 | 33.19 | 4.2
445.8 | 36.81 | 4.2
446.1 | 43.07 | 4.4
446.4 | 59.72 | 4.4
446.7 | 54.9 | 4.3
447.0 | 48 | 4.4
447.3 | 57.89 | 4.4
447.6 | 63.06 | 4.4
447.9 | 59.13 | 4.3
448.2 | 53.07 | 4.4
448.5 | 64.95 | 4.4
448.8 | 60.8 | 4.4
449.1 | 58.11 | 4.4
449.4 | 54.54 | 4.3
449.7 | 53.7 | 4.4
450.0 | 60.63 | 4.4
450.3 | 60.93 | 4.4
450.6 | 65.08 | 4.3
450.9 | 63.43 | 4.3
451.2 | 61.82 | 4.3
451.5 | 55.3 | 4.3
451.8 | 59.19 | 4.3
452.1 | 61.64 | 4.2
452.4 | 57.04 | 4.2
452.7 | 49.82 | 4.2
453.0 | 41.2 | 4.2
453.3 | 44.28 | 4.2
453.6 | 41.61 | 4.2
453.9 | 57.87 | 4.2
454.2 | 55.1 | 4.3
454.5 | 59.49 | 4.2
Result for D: 0.81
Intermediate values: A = 7.39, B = 5.8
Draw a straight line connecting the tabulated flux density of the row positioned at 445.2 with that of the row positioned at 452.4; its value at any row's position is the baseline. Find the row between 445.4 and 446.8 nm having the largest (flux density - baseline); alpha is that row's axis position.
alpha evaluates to 446.4 nm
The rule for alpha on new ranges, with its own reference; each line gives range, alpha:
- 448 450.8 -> 448.5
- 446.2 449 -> 448.5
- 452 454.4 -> 452.1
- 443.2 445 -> 444.9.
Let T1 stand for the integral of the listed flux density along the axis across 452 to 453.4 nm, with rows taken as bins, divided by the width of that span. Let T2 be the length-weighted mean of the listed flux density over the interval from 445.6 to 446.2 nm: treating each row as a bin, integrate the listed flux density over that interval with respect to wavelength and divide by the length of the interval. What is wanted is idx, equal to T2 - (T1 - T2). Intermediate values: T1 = 51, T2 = 39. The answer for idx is 28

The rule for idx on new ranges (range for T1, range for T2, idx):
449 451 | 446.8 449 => 57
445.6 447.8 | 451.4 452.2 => 66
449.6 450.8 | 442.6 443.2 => 35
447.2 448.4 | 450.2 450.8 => 68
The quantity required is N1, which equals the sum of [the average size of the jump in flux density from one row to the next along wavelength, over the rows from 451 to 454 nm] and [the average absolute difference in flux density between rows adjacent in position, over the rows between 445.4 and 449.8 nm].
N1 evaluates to 12.3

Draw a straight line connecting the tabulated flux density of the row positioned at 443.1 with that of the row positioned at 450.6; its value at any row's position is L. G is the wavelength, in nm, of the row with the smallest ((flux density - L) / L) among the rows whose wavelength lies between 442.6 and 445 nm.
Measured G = 443.4 nm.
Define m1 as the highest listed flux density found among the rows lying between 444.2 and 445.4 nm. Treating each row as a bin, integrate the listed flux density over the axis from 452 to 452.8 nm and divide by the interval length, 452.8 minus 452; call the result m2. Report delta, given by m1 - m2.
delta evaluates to -3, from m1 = 53.11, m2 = 56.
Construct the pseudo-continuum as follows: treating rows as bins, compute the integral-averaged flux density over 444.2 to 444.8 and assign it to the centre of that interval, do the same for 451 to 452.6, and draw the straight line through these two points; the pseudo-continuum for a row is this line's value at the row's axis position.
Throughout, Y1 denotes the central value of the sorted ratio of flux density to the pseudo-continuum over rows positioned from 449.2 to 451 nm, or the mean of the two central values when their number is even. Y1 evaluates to 1.08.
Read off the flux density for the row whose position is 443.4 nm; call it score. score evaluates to 40.37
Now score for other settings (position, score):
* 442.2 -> 50.52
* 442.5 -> 46.6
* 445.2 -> 51.73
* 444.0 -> 52.08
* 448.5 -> 64.95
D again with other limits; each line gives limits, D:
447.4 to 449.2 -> 0.88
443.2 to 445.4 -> 0.83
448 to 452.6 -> 0.88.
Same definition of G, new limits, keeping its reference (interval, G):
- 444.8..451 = 445.5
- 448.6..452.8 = 452.7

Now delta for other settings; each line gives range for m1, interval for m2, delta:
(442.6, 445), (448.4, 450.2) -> -6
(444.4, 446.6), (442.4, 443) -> 13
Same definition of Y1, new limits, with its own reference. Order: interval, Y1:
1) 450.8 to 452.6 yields 1.02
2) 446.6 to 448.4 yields 1.09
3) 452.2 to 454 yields 0.78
